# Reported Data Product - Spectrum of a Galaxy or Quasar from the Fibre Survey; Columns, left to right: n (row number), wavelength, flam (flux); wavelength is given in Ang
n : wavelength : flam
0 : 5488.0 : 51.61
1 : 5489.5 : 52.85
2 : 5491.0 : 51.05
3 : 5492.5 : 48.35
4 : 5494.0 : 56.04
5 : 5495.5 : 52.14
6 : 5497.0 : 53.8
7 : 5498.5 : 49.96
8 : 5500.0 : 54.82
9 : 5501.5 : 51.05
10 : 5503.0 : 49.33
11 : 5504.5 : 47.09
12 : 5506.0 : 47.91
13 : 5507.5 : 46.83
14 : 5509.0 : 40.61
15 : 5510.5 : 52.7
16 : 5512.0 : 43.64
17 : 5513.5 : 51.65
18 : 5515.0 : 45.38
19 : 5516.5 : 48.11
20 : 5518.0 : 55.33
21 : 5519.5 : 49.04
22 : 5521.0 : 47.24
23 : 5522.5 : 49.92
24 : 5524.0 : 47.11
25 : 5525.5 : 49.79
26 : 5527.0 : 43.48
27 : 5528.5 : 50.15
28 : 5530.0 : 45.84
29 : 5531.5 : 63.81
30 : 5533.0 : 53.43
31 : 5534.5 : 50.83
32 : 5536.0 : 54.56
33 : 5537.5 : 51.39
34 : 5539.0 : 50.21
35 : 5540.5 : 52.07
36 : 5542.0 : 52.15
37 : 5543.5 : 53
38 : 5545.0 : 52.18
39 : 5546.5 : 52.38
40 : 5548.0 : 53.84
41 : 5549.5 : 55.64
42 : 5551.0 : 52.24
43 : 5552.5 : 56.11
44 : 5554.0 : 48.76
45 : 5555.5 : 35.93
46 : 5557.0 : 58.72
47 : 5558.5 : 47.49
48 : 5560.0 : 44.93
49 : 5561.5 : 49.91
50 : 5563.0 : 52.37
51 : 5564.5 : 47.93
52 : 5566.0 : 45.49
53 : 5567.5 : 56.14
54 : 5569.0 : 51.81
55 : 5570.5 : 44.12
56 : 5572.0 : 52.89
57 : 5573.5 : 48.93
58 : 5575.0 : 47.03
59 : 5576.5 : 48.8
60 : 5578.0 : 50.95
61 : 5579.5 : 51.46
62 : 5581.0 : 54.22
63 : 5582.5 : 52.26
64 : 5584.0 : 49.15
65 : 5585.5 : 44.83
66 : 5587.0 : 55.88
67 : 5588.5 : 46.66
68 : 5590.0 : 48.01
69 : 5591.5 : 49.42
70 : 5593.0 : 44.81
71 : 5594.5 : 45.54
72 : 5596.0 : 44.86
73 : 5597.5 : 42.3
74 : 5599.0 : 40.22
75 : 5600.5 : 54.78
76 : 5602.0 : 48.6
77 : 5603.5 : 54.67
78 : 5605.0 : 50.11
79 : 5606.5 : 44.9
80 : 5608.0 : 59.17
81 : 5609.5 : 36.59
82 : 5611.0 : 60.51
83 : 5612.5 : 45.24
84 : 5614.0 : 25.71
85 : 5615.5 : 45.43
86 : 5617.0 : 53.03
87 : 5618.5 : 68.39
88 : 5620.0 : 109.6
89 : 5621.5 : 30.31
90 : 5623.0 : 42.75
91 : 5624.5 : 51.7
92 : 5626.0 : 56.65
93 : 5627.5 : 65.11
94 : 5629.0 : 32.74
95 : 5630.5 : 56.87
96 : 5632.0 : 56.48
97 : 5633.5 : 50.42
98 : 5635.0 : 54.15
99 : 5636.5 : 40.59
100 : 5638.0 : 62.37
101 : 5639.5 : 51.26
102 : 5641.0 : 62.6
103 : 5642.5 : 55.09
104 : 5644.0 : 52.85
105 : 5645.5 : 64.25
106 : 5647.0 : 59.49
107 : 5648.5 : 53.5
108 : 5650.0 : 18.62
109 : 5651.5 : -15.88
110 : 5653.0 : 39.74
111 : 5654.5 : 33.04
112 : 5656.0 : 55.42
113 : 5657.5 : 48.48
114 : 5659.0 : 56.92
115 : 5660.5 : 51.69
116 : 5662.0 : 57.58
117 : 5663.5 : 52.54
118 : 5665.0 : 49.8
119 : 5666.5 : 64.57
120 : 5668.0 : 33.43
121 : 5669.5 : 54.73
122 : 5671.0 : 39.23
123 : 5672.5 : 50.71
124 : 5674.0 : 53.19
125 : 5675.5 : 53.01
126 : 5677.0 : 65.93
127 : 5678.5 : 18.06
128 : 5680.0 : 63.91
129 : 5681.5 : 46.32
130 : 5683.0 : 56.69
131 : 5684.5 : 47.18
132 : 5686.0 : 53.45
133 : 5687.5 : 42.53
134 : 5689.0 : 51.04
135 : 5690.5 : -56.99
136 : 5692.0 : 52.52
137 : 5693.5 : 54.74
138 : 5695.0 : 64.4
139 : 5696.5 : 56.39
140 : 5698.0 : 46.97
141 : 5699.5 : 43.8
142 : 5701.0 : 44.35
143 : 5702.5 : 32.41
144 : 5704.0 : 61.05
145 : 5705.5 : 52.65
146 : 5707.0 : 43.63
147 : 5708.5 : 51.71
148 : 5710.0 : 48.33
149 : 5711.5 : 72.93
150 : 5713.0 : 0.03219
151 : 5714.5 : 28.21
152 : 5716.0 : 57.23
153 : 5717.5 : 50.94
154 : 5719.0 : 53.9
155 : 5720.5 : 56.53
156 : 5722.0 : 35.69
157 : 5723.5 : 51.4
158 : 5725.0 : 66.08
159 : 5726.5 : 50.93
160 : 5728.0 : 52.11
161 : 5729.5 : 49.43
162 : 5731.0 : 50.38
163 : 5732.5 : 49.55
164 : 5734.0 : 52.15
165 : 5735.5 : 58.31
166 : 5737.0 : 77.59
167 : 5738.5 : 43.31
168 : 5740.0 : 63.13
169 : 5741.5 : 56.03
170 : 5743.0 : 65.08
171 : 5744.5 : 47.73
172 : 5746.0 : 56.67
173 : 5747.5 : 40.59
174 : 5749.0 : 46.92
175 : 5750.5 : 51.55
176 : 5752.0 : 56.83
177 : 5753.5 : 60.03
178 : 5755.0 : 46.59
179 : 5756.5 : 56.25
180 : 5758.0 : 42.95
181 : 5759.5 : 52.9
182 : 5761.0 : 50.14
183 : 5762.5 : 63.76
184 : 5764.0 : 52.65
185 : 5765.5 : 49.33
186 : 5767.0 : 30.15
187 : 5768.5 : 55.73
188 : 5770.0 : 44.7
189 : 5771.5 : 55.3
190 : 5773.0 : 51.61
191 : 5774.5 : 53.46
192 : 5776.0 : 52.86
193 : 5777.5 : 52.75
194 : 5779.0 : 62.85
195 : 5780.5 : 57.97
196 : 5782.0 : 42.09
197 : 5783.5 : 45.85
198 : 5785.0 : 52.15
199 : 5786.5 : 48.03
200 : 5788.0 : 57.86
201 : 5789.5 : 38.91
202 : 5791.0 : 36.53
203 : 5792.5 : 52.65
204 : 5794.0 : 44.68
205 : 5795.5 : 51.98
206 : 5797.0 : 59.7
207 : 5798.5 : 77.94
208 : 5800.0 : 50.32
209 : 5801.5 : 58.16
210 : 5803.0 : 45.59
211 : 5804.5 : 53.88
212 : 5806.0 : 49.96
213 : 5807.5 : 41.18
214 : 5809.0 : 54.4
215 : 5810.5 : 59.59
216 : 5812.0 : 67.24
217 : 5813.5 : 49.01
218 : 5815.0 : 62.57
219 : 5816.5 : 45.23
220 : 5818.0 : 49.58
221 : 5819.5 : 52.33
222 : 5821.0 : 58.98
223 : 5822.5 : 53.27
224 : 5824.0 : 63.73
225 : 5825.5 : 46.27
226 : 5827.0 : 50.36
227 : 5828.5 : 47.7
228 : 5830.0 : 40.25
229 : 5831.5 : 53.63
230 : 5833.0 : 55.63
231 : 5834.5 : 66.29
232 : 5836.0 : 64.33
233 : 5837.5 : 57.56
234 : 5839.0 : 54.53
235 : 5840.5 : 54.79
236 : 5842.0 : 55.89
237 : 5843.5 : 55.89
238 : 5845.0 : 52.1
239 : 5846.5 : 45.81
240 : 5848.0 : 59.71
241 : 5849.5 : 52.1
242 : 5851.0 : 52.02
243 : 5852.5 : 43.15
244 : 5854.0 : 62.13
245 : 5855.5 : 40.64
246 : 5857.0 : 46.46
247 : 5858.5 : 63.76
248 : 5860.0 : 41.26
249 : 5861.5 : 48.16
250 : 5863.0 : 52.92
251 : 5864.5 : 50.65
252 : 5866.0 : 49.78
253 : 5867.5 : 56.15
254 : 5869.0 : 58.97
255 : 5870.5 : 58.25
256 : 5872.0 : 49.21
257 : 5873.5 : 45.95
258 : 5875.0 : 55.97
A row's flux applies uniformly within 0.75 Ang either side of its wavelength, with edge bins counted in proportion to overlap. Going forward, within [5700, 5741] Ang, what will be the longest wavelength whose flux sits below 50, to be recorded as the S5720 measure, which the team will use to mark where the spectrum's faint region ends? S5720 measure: 5738.5 Ang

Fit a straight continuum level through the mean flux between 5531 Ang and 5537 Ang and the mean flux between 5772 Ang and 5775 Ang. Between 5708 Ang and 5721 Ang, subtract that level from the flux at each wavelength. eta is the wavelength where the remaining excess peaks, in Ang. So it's 5711.5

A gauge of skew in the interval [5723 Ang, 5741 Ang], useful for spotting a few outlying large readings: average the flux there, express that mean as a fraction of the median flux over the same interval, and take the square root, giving 1.03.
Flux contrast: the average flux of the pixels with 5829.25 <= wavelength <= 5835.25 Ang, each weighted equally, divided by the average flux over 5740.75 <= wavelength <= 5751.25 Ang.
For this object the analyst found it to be 1.04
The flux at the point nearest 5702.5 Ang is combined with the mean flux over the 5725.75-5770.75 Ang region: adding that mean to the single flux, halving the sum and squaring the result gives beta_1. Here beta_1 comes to 1800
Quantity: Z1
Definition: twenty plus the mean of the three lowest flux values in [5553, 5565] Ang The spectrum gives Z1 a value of 63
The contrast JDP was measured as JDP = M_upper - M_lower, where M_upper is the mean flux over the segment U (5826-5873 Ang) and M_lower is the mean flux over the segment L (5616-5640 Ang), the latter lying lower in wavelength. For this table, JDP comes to -2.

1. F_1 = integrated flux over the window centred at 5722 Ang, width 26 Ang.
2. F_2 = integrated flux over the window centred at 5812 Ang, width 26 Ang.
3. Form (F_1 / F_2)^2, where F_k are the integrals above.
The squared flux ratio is 0.81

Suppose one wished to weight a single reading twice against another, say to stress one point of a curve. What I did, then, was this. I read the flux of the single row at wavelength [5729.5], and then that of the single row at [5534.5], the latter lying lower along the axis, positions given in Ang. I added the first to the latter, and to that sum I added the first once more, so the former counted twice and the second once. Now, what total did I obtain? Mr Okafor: 150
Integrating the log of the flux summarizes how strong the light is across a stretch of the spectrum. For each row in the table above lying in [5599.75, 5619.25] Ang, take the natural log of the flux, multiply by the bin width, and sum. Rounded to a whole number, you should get 76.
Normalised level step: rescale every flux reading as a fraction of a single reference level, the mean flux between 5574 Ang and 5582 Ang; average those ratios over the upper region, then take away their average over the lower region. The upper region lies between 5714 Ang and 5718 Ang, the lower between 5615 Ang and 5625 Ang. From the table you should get -0.23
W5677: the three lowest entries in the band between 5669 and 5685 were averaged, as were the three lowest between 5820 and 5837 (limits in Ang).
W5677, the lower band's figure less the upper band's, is -10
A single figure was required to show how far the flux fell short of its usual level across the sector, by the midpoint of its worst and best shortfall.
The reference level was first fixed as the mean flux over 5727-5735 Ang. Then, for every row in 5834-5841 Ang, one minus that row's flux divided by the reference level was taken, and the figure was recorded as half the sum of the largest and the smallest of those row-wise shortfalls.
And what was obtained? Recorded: -0.19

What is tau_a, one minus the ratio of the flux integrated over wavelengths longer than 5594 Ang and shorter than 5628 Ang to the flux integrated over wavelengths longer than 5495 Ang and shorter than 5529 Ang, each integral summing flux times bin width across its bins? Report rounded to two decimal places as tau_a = -0.04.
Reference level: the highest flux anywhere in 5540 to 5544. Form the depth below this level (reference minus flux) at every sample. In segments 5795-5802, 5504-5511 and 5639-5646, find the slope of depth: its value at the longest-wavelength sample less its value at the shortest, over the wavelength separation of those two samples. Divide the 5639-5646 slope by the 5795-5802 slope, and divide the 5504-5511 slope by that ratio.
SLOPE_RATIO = -0.44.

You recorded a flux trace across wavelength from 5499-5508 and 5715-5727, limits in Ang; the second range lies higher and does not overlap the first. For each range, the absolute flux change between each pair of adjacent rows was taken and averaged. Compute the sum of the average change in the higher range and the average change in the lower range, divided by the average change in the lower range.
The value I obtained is 6.8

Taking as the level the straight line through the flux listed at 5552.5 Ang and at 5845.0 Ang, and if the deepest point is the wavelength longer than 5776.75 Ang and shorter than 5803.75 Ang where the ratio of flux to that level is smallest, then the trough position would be 5791.0 Ang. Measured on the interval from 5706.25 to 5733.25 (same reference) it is 5713.0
